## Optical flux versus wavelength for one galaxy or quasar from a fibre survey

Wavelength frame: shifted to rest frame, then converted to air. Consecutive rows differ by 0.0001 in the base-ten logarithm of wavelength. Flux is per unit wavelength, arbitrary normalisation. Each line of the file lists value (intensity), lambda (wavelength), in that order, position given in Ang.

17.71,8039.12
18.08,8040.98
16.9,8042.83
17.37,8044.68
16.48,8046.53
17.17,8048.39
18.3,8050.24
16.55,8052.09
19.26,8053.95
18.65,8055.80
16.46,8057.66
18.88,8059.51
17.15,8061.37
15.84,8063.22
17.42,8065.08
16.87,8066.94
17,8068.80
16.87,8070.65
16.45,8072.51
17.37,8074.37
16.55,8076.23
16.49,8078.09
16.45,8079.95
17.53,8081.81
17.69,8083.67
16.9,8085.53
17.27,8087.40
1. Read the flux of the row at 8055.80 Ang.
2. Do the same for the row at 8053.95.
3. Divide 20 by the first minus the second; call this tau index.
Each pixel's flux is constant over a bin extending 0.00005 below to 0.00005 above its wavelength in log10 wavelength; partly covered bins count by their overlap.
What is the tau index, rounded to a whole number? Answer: -33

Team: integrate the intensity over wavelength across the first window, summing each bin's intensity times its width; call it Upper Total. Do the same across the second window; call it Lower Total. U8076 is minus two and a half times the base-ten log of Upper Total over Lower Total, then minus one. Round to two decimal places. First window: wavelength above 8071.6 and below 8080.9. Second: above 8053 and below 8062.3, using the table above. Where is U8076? -0.91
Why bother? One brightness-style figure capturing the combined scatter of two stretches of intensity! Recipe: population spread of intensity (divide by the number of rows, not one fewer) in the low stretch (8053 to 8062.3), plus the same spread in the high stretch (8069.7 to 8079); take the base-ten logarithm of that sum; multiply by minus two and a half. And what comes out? -0.4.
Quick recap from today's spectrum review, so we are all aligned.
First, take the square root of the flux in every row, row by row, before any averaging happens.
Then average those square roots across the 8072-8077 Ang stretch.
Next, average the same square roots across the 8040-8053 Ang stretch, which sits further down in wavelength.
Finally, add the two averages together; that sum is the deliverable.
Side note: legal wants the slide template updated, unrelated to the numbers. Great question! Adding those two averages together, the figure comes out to 8.25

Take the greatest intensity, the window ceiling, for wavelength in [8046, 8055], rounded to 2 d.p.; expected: 19.26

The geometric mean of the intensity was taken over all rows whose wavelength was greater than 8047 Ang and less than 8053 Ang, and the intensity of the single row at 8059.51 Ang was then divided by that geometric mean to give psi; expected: 1.09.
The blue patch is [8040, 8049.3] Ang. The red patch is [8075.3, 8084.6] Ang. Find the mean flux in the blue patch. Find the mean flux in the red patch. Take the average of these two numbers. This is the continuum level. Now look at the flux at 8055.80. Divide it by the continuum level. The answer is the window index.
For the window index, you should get 1.09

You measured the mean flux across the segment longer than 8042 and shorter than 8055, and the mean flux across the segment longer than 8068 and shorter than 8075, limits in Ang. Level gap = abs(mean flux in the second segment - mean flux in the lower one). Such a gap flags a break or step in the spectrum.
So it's 0.5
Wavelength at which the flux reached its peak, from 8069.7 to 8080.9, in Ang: 8074.37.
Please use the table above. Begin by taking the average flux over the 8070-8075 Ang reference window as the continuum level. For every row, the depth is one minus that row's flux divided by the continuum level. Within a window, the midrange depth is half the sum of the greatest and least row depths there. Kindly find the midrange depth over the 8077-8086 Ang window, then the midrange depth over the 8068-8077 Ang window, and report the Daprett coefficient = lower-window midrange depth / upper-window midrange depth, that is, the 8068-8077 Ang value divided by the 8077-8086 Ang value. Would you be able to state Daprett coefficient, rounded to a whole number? 0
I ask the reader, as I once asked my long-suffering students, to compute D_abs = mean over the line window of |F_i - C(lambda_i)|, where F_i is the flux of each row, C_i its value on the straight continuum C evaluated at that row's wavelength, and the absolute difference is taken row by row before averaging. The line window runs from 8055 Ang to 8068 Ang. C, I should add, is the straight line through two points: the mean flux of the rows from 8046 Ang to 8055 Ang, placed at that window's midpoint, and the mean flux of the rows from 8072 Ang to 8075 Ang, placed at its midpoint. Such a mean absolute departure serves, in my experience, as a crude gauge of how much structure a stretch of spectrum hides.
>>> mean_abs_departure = 0.8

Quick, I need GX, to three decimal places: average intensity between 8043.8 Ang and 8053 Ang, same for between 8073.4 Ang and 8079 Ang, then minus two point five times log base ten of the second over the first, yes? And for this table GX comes 0.024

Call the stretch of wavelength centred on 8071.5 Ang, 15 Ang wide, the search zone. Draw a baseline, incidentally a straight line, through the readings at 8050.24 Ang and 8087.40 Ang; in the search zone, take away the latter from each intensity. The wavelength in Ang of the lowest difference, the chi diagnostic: 8072.51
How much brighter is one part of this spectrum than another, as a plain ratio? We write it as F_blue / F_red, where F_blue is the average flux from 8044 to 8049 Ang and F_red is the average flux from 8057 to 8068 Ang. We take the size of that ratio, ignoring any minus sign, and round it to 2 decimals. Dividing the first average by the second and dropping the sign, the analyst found 0.99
